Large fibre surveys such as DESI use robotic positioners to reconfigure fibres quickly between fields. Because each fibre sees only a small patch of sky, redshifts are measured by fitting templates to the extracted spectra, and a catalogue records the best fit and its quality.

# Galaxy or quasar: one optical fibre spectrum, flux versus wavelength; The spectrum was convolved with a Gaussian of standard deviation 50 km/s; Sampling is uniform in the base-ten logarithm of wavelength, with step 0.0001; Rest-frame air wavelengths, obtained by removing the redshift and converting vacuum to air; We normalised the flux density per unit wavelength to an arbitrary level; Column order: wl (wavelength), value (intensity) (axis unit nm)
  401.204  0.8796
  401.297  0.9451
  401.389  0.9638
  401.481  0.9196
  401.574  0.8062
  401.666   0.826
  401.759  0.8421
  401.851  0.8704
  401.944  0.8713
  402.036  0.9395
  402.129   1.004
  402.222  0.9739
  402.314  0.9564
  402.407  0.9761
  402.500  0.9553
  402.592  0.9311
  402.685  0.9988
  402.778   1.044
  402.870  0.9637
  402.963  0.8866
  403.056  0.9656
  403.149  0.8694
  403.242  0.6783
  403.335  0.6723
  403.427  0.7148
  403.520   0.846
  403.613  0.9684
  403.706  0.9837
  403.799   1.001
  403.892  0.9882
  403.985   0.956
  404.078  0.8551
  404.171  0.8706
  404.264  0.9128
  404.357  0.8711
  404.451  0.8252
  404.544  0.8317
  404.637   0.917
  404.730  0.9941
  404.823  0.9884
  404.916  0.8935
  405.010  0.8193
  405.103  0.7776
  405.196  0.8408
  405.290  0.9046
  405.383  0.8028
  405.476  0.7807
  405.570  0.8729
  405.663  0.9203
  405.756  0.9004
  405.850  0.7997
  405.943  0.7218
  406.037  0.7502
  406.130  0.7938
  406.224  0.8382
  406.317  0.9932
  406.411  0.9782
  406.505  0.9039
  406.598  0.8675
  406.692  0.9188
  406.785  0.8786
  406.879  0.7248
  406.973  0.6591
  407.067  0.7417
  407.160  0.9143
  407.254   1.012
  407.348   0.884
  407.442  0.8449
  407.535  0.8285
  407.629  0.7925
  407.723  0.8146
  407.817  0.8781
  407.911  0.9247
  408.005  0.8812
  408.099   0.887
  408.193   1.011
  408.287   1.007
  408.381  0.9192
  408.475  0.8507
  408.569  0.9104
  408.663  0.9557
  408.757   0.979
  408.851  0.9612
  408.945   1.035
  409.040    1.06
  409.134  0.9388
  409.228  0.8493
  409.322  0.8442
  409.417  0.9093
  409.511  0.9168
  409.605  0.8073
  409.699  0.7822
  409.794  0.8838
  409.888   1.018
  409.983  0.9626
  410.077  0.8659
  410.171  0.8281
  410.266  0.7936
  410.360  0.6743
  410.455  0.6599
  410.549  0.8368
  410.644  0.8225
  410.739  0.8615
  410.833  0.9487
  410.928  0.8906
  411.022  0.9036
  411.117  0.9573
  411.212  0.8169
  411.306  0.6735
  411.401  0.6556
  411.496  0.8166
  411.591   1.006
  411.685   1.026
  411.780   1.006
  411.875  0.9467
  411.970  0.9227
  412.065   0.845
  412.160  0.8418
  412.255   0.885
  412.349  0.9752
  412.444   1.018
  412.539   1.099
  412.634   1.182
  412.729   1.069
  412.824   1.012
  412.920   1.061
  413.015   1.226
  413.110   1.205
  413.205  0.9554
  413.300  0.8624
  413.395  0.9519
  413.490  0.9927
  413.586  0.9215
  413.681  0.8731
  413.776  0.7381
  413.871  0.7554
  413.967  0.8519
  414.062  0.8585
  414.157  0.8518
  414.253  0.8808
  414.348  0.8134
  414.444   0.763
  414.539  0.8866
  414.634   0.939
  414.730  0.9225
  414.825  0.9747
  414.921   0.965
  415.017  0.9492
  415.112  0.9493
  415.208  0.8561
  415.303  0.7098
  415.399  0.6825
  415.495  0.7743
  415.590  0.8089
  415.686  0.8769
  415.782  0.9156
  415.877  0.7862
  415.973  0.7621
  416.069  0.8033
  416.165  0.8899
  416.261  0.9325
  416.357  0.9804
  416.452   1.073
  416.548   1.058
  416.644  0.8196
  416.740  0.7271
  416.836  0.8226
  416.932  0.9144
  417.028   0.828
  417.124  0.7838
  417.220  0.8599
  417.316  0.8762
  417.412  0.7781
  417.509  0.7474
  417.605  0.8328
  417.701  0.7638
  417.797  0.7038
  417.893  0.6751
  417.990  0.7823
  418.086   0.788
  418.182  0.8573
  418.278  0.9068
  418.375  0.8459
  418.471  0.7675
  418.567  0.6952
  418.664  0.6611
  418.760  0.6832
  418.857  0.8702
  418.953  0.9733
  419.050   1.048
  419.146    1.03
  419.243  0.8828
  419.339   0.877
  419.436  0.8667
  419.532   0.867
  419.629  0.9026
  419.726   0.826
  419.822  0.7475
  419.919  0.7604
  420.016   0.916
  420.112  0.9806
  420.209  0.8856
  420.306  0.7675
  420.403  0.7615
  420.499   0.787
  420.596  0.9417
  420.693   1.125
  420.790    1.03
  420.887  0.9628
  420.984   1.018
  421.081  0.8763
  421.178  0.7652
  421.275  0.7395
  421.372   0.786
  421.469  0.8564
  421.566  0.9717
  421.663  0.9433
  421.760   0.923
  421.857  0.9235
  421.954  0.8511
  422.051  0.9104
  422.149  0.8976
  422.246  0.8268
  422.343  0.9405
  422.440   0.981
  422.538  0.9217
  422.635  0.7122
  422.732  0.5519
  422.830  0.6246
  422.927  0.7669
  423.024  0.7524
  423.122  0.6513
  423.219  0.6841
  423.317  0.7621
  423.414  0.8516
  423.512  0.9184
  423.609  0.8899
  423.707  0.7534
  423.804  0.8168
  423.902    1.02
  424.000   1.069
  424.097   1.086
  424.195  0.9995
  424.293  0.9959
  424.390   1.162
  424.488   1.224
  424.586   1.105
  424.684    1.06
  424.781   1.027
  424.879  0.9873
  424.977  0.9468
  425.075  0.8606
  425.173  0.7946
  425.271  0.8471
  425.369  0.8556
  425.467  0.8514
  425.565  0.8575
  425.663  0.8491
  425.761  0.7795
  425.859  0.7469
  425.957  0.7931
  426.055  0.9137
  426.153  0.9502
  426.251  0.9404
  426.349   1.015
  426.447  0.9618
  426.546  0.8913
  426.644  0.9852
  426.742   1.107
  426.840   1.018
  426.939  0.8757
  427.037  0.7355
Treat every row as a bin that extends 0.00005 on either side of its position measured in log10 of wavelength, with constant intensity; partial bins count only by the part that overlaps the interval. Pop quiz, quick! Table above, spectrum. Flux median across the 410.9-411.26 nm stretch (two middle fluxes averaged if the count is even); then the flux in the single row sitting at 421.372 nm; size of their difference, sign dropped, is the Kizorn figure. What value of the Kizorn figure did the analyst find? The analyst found 0.111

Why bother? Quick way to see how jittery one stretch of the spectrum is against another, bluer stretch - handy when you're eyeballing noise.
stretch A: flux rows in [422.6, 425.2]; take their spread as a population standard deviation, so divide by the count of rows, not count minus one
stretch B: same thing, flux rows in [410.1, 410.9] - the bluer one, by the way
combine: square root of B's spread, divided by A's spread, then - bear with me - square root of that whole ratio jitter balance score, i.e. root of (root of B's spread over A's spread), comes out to 1.32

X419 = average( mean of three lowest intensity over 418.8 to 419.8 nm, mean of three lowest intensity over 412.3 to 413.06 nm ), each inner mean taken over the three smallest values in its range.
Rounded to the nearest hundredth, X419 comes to 0.93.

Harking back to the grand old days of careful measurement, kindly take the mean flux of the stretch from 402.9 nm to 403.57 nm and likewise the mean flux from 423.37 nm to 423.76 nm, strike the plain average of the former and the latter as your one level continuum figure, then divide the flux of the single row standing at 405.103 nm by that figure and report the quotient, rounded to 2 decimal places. 0.94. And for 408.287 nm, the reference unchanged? 1.21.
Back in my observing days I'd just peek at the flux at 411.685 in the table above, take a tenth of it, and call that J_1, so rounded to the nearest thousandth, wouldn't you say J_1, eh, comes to 0.103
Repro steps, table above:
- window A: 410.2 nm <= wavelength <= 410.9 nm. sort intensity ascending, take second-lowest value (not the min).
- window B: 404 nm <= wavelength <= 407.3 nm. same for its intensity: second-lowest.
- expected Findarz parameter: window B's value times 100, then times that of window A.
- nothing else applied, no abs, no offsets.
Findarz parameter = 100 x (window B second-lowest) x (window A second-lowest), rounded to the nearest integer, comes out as 49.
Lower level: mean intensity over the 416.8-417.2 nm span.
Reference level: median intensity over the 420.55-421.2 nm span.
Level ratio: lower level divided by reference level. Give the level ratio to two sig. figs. 0.87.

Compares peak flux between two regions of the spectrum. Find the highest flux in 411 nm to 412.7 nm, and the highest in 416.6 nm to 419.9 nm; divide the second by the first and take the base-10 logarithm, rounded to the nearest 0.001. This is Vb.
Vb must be -0.052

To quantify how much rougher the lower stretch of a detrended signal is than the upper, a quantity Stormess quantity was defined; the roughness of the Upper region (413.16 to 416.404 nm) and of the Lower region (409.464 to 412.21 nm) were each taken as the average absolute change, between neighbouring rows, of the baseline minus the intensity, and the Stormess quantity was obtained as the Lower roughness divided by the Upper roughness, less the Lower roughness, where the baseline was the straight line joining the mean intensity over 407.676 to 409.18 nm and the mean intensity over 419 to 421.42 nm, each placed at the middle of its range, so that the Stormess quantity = 1.2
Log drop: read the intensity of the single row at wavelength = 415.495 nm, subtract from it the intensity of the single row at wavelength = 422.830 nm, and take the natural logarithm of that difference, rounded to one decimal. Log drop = -1.9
